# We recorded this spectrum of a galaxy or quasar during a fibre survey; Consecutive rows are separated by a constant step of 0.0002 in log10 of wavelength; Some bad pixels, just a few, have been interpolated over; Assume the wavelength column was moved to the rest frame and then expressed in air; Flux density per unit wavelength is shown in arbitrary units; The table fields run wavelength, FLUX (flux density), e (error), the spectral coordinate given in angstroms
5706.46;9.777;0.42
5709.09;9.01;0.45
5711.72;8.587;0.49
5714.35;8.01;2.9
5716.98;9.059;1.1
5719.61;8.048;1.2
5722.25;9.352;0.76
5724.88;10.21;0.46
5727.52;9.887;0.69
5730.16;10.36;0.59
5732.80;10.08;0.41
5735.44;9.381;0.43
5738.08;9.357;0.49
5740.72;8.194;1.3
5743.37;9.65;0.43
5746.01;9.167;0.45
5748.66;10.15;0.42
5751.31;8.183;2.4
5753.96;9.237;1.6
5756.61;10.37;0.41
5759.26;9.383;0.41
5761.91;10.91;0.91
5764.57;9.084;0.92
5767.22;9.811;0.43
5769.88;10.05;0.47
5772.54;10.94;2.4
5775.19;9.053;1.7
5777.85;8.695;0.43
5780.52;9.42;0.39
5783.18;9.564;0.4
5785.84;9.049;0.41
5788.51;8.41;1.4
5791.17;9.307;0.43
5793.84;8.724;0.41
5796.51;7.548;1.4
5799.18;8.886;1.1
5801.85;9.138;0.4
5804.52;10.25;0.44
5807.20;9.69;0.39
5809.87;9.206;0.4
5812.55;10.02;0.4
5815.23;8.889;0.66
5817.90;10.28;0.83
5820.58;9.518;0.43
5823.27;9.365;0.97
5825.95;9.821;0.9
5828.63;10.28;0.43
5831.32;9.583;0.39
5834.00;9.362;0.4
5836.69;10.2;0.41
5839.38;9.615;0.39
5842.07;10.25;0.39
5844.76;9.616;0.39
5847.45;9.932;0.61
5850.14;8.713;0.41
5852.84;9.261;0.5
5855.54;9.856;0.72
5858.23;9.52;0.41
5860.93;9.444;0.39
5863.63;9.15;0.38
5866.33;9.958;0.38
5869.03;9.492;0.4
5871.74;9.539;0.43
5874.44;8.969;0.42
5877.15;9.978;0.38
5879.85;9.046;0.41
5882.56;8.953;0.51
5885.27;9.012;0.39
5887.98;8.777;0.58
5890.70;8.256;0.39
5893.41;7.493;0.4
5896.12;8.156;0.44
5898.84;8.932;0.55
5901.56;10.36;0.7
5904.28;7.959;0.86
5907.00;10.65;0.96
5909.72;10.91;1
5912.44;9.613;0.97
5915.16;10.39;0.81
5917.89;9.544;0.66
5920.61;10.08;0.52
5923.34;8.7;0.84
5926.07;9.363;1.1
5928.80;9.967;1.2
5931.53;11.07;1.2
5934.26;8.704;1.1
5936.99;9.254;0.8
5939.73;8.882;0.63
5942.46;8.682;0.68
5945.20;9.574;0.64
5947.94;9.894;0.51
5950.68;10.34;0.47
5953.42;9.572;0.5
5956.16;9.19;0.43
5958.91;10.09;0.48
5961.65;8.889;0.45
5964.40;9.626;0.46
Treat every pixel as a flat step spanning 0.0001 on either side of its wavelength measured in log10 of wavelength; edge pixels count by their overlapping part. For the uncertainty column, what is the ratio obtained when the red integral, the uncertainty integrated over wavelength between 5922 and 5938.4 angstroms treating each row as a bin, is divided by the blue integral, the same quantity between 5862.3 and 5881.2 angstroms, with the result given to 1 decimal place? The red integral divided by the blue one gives 2.3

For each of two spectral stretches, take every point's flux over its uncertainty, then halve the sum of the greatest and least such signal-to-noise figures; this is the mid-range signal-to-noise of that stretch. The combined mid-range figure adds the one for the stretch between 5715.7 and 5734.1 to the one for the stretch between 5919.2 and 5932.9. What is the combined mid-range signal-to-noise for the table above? 29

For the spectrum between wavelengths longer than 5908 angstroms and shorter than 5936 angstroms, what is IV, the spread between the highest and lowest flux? 2.37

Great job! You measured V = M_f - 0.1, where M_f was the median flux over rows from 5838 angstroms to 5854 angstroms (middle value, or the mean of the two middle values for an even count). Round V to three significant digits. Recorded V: 9.52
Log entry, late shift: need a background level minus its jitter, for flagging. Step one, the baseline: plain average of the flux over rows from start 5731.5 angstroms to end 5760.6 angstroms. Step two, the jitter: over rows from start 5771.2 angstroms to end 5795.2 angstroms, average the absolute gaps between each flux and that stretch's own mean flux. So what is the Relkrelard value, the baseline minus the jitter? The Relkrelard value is 8.87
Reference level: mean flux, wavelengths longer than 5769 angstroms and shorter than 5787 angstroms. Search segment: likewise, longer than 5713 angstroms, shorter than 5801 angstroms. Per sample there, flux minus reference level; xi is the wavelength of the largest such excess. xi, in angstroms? 5772.54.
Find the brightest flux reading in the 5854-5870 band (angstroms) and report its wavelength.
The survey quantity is 5866.33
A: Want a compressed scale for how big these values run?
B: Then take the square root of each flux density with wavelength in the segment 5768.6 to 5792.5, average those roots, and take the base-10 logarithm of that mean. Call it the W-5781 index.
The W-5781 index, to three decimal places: 0.486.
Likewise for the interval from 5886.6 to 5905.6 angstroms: 0.466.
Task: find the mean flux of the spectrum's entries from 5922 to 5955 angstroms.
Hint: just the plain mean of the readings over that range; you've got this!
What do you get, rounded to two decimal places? 9.50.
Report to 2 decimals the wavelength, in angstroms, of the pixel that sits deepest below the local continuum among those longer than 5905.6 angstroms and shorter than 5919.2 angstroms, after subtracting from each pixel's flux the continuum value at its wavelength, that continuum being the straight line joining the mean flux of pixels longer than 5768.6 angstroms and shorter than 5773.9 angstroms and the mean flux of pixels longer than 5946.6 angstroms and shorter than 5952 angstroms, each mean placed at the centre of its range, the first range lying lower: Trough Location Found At 5917.89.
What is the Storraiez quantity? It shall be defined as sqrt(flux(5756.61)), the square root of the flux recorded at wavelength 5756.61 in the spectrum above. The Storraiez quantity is 3.22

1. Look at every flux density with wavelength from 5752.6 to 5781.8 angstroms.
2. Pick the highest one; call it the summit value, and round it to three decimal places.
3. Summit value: 10.940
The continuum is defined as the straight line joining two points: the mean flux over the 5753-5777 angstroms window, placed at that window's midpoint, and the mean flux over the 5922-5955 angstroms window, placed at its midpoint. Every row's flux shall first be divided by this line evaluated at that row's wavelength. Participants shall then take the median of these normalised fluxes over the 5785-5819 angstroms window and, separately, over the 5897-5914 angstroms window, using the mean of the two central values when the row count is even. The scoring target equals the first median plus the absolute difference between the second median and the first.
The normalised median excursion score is 1.04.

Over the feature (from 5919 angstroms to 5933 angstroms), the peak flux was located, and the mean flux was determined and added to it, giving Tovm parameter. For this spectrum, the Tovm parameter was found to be 20.9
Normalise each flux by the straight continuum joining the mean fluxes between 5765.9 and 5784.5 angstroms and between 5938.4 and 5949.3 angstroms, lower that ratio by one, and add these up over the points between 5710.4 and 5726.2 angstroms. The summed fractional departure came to -0.6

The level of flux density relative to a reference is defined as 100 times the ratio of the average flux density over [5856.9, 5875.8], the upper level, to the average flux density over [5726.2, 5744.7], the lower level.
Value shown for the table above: 99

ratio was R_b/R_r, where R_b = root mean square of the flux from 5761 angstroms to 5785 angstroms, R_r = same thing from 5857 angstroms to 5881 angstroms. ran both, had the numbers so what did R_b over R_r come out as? 1.03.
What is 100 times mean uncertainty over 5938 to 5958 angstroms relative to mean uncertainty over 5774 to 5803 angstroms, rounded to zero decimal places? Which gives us 72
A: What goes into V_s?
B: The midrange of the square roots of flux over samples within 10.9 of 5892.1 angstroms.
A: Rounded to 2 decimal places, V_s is 2.98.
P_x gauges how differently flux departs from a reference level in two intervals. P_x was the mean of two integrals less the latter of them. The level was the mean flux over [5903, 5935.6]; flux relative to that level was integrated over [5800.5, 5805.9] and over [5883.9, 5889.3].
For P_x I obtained 2.2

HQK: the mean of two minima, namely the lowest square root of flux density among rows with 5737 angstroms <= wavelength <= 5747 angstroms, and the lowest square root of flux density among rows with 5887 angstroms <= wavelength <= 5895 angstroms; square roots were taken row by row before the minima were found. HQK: 2.80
